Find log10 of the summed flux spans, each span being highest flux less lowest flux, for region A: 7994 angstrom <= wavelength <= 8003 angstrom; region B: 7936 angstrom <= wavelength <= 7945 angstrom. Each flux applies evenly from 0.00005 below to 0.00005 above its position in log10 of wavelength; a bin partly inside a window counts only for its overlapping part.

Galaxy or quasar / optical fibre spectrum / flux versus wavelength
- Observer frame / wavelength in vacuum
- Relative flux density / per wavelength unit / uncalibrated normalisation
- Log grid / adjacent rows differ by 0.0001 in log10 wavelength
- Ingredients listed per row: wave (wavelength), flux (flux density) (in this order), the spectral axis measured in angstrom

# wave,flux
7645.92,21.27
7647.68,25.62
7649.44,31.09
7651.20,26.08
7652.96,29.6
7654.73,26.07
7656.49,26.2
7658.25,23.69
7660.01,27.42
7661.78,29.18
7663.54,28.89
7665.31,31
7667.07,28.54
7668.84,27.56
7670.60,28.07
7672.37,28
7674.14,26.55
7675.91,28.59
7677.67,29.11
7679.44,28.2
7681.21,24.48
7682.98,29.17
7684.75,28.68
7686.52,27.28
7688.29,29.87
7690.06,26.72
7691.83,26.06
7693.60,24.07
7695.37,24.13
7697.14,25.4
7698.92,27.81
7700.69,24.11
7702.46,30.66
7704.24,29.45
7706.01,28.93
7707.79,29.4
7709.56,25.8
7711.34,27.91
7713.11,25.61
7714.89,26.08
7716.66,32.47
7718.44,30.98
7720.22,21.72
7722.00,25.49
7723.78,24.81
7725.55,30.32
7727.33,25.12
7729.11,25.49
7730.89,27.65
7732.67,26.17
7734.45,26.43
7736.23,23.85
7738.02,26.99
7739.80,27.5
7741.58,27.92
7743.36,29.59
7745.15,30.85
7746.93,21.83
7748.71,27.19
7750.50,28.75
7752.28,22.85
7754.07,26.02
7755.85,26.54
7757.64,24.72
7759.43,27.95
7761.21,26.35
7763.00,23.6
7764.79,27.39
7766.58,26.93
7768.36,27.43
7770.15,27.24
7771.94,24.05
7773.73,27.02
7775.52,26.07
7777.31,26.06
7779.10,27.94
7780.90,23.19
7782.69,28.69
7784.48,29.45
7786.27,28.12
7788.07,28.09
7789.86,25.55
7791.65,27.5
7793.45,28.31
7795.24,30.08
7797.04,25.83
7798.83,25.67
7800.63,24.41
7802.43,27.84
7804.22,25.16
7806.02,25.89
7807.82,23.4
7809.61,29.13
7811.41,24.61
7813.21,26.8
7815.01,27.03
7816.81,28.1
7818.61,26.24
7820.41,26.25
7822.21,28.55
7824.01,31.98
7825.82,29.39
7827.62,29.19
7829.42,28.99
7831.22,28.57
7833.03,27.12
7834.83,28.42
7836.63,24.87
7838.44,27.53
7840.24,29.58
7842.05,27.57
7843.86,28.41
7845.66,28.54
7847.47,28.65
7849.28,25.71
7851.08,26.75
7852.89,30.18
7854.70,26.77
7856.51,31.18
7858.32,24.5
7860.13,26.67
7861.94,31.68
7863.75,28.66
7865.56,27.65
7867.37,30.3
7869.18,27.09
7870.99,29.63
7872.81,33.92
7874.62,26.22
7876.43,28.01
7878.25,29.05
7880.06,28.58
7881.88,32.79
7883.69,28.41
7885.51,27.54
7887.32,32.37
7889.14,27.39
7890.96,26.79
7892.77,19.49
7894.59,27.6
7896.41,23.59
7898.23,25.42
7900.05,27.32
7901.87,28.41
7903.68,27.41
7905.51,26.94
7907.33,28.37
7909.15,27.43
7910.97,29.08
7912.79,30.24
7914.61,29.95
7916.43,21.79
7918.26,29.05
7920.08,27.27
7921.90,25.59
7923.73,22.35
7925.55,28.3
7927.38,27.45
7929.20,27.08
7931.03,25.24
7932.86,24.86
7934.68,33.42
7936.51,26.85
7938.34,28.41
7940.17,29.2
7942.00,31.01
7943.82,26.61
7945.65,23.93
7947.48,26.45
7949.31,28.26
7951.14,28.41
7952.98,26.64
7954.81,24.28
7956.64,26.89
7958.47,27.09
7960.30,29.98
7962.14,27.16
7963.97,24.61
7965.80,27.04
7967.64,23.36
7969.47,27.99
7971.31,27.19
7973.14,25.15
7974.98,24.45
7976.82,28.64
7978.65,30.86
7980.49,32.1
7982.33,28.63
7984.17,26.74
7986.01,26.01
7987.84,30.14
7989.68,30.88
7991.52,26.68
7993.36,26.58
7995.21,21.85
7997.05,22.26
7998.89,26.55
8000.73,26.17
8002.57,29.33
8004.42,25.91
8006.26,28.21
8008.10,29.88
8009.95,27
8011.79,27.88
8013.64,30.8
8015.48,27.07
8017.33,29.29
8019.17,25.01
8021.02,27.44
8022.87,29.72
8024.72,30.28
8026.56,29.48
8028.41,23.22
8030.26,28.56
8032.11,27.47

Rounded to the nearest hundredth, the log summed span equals 1.07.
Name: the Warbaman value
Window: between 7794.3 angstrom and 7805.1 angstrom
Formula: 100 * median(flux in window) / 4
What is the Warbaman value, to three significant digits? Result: 644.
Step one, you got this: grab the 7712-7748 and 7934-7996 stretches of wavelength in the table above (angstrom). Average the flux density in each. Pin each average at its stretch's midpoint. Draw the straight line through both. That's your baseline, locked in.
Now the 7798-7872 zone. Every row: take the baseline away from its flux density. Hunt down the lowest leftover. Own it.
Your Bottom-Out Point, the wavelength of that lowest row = 7807.82 angstrom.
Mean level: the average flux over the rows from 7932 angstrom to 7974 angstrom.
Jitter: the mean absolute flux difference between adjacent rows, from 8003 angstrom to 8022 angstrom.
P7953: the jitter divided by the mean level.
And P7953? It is 0.095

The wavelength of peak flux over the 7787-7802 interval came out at 7795.24 angstrom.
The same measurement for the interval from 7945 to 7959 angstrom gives 7951.14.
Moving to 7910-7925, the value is 7912.79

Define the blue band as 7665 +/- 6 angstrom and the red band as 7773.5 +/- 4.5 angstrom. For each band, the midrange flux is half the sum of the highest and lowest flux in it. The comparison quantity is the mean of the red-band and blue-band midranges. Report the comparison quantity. 27.43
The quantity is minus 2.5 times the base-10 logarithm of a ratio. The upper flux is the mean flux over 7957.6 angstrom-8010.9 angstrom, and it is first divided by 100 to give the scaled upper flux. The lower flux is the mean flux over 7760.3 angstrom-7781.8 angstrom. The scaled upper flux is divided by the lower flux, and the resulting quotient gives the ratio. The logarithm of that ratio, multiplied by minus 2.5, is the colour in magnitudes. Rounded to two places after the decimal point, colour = 4.96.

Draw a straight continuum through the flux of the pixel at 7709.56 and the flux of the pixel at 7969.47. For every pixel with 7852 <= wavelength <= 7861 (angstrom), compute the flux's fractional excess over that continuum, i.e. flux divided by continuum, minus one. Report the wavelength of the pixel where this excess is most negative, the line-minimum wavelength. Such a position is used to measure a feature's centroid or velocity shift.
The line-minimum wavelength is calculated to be 7858.32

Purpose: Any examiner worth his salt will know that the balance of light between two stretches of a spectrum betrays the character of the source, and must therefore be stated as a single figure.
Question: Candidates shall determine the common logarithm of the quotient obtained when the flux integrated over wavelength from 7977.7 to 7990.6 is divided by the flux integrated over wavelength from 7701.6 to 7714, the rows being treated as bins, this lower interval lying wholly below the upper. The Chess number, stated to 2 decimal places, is 0.03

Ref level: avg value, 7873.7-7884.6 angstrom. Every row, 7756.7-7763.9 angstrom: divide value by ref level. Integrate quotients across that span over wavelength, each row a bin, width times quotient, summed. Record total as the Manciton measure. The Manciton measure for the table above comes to 6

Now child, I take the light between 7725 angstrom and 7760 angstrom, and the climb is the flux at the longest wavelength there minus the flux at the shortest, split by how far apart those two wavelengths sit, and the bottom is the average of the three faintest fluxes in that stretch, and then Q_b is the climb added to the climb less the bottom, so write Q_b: -23.0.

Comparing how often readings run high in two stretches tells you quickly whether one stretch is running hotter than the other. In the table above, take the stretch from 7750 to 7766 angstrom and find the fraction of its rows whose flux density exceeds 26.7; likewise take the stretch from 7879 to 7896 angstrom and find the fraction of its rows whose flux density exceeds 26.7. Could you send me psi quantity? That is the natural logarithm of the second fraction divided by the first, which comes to 1.0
